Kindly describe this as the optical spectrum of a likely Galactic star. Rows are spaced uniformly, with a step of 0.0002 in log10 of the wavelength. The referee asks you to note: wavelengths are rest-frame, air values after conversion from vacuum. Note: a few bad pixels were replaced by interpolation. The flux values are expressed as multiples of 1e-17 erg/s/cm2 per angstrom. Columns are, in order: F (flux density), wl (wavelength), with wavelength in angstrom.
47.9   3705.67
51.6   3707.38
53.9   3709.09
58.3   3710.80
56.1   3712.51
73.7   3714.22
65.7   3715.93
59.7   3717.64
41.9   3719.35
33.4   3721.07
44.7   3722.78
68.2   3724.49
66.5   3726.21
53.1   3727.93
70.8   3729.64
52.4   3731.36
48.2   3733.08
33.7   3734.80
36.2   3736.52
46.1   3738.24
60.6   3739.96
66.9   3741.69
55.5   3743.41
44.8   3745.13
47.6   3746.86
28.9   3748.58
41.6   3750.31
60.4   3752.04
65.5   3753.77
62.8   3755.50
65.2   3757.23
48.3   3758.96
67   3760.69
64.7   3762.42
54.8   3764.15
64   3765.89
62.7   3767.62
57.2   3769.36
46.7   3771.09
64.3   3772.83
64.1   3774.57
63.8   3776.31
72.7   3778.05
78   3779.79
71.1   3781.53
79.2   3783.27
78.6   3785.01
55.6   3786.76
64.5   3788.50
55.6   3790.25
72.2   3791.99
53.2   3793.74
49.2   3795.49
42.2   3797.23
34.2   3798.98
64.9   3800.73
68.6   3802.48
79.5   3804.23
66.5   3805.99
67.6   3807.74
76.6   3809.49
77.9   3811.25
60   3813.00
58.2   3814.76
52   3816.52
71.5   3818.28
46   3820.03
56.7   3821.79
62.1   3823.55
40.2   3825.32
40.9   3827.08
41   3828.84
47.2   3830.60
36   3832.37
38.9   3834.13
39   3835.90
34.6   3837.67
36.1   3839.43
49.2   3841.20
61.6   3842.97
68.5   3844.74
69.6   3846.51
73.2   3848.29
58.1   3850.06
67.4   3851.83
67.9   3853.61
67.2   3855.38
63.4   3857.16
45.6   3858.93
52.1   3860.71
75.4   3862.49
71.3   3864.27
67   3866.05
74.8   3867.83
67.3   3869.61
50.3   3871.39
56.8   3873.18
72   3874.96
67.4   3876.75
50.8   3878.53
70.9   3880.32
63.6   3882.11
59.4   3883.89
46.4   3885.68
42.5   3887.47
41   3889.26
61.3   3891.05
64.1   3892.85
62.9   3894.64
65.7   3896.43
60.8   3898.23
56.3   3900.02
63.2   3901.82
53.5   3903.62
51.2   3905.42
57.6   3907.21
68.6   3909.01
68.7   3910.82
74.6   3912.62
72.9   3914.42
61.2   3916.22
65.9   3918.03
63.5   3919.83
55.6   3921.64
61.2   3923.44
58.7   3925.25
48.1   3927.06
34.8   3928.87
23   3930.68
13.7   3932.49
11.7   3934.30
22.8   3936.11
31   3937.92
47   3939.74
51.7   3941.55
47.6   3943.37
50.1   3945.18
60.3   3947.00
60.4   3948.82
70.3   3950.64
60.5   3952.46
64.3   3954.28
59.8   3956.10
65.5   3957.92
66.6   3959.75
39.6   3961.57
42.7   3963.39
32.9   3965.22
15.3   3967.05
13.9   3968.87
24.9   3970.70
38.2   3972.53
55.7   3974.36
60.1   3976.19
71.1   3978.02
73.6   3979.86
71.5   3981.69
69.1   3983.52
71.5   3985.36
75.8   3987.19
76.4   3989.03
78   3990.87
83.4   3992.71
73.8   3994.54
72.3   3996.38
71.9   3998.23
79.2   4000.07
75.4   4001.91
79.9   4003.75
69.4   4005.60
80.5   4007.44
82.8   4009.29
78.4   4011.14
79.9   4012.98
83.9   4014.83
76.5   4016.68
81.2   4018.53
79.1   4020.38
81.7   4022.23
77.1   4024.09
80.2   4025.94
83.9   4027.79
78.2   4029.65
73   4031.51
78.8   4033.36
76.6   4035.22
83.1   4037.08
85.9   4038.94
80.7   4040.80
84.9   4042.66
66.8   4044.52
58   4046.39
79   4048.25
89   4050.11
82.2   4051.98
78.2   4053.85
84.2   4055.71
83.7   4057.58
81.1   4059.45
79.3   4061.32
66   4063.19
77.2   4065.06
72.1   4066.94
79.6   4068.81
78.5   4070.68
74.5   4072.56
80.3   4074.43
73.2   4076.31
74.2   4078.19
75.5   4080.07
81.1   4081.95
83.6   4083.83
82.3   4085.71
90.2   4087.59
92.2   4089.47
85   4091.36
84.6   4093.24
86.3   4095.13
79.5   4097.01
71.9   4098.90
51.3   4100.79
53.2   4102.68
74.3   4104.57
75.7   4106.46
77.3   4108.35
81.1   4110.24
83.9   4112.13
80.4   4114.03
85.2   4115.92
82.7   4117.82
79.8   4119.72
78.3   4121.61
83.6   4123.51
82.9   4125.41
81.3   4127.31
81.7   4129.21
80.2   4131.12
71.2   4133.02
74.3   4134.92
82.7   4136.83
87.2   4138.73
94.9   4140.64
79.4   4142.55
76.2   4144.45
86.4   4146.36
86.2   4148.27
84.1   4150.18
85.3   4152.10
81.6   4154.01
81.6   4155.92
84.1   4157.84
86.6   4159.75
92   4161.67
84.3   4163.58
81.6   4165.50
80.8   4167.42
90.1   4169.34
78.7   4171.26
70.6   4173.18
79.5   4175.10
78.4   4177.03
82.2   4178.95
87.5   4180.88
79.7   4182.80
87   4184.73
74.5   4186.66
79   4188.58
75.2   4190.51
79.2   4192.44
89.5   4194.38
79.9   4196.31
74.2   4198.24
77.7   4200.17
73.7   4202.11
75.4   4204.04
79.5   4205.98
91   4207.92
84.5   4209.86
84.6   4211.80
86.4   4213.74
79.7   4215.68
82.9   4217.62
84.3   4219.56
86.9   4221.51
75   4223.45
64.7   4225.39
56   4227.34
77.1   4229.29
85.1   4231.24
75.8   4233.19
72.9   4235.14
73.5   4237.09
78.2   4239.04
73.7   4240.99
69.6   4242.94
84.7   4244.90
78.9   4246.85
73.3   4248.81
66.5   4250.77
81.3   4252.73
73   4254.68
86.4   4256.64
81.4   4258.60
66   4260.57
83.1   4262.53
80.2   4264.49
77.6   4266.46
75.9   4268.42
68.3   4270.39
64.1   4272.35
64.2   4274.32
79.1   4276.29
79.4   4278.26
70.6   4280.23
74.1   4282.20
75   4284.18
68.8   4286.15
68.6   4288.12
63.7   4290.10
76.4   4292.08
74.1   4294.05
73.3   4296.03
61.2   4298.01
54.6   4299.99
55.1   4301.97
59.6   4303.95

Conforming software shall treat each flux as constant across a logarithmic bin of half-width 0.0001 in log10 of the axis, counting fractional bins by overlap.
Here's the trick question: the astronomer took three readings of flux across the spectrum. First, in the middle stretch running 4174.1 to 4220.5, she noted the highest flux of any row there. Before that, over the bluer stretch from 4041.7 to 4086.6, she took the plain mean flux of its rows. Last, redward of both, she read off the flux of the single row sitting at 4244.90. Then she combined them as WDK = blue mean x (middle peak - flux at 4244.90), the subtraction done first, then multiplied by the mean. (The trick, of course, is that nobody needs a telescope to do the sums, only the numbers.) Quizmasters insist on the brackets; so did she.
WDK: 489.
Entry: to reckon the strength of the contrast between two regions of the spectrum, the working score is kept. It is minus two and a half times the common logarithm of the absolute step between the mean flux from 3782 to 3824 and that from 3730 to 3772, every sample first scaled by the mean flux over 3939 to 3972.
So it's 1.9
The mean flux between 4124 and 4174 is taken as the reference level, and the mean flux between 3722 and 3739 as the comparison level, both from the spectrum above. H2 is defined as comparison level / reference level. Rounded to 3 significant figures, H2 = 0.630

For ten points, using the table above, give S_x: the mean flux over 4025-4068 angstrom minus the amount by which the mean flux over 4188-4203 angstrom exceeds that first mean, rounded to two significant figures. 78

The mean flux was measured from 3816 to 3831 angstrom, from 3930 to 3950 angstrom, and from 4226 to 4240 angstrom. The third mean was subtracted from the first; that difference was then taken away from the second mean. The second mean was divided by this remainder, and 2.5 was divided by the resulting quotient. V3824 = 4.0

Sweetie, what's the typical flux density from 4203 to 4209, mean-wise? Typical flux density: 82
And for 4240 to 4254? 75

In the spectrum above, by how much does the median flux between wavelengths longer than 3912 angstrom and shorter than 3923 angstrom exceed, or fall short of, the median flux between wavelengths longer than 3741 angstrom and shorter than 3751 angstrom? 18.5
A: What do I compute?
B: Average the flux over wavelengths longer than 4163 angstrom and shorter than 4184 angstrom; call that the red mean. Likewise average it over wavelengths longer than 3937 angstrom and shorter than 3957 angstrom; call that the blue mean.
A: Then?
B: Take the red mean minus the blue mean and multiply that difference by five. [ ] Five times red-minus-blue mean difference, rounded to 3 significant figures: 132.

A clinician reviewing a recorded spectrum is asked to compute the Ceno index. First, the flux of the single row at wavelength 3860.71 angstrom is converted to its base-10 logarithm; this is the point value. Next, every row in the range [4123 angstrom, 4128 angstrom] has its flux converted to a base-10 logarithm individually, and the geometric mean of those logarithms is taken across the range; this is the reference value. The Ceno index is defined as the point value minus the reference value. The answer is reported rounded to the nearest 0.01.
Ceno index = -0.20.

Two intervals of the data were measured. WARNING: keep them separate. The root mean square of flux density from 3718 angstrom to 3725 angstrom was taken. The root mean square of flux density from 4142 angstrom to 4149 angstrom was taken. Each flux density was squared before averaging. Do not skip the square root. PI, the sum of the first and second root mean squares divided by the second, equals 1.59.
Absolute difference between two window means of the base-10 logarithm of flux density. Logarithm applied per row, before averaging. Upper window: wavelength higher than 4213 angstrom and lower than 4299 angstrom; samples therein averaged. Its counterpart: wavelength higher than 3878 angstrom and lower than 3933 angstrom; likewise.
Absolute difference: 0.14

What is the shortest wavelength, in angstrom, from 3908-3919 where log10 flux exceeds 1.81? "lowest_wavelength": 3909.01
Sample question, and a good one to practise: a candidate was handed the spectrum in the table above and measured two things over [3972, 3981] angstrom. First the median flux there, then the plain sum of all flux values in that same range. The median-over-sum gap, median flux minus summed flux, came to -239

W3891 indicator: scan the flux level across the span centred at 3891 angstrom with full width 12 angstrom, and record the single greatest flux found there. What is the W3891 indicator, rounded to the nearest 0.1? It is 65.7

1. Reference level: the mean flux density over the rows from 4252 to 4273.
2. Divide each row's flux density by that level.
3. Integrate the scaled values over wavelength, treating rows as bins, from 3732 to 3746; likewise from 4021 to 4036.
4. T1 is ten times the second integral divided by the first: 17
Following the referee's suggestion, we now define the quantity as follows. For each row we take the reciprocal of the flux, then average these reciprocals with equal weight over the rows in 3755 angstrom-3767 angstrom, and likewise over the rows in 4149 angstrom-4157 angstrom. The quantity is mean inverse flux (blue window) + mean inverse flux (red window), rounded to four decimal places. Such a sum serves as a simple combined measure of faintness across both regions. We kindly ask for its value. 0.0286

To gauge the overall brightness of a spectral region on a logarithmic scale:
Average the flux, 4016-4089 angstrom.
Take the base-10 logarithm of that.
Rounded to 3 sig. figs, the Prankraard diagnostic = 1.90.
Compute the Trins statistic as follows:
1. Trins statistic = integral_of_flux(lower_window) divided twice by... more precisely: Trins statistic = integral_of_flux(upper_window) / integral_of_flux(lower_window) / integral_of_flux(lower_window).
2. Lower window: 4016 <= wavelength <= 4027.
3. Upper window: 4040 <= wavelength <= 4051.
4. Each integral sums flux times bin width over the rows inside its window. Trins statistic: 0.0011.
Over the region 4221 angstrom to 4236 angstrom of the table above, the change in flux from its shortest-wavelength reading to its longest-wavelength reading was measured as -14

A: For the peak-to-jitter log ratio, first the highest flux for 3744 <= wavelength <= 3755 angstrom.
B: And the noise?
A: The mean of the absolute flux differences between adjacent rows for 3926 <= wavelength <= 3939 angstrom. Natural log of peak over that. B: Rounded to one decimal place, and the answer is 2.0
